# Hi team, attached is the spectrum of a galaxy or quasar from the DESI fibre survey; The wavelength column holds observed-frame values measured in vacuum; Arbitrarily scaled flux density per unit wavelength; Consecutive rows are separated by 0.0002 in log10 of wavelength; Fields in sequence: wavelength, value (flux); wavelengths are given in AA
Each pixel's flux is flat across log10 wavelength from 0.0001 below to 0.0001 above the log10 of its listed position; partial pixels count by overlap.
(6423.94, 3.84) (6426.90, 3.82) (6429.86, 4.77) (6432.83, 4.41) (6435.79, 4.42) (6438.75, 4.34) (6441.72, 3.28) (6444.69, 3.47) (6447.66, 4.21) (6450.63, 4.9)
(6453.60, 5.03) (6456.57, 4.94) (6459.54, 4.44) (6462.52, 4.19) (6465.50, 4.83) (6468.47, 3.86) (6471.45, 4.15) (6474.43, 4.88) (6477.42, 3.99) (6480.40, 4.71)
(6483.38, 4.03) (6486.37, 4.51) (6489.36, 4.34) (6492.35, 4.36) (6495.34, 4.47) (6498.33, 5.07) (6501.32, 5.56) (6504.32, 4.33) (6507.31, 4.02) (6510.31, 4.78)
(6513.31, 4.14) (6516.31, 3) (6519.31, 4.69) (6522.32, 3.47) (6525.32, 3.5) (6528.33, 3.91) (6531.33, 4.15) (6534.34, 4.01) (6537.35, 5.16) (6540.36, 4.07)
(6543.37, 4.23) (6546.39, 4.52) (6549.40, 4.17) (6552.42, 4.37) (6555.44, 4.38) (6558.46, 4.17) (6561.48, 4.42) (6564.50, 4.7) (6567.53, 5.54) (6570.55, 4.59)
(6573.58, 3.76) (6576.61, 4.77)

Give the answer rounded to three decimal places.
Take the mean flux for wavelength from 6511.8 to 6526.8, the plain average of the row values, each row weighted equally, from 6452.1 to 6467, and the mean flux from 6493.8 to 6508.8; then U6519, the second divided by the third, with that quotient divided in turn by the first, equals 0.266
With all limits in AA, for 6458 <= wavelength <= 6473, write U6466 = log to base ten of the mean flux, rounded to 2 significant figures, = 0.63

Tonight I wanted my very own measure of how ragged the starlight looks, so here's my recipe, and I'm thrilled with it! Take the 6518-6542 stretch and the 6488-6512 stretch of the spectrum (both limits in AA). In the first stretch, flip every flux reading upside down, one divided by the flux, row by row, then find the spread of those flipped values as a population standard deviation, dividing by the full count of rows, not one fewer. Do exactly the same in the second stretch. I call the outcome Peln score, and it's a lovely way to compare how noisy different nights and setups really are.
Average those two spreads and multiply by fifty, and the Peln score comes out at 1.3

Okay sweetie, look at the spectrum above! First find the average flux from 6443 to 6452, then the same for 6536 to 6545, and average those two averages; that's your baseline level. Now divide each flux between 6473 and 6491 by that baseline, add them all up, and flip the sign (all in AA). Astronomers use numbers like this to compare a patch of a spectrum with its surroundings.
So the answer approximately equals -6.1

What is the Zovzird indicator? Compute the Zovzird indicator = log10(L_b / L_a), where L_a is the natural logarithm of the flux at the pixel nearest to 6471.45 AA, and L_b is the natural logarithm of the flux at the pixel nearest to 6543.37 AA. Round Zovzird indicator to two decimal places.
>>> 0.01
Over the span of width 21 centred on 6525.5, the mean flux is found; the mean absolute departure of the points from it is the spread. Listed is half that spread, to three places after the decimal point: 0.212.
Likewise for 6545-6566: 0.067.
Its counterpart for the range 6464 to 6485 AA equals 0.196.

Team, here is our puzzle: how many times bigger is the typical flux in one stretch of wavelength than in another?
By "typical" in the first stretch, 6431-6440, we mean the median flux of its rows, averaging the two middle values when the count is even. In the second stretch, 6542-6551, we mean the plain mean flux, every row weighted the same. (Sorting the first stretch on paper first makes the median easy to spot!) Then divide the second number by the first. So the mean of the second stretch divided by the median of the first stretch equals 0.98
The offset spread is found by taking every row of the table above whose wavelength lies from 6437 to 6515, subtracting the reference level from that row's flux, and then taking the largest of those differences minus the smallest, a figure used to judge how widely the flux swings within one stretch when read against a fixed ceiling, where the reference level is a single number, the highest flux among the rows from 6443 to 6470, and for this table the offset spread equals 2.3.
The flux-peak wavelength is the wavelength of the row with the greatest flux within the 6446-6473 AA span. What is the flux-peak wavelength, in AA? 6453.60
